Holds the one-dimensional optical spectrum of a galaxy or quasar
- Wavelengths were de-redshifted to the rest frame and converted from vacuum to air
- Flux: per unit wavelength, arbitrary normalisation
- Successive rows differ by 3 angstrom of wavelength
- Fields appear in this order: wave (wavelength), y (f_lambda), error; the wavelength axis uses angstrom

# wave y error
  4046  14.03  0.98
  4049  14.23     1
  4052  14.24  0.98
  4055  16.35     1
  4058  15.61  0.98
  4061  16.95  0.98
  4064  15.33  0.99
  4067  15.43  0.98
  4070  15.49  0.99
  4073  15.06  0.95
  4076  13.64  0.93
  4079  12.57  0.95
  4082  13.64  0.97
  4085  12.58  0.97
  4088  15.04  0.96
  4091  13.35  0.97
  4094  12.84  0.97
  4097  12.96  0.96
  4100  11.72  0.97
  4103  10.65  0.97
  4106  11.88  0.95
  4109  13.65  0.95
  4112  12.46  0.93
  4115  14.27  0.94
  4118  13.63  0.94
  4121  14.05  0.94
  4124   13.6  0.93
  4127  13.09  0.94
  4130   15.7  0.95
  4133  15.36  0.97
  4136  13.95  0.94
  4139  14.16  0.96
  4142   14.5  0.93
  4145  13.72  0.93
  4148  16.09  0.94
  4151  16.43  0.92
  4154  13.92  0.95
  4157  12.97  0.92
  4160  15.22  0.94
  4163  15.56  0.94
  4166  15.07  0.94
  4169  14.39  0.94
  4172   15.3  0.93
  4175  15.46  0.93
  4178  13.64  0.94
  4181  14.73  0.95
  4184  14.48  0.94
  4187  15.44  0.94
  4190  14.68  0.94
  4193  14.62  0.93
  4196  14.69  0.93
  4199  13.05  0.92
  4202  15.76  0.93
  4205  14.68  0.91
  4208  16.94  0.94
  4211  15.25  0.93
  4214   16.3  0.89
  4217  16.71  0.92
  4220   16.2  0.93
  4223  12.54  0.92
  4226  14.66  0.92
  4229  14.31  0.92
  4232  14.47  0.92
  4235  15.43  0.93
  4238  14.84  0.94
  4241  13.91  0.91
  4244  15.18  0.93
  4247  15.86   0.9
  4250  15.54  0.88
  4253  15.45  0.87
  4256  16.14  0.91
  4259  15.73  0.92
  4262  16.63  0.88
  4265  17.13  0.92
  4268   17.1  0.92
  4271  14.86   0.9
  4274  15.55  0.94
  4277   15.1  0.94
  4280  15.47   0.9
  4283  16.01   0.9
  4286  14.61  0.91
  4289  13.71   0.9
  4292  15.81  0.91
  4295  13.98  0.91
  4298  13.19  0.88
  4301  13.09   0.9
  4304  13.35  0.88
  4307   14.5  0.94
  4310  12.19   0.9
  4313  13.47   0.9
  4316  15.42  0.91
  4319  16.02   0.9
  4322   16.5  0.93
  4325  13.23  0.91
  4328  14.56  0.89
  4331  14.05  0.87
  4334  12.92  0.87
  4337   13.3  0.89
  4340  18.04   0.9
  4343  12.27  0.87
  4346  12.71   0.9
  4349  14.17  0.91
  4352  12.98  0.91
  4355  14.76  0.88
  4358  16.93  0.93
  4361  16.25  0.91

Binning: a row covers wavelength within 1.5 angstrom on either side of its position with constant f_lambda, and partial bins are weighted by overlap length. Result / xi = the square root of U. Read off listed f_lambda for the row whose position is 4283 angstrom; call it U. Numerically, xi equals 4.0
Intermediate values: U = 16.01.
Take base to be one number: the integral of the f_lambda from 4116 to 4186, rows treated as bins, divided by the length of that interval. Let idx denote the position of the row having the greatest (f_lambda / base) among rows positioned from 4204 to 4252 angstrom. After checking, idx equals 4208 angstrom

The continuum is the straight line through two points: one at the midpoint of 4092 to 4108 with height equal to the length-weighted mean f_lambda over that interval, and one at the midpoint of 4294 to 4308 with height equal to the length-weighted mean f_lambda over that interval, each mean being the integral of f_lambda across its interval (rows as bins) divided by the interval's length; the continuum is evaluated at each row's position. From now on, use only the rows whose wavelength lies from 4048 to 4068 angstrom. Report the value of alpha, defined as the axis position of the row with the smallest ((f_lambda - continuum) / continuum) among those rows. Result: 4052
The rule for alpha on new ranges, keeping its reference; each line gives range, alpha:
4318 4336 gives 4334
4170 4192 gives 4178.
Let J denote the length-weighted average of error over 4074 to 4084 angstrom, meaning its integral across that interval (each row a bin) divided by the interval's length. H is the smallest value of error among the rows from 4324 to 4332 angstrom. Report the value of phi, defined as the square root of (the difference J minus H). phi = 0.285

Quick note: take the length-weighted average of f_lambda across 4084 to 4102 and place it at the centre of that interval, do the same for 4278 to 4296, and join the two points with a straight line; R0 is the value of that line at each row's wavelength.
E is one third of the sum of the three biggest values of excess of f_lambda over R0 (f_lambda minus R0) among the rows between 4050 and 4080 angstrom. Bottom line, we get 3.6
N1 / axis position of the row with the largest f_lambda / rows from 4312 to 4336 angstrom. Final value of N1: 4322 angstrom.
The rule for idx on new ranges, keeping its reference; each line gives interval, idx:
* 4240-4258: 4256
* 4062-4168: 4151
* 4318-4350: 4340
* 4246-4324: 4265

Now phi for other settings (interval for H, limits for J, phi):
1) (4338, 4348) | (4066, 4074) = 0.323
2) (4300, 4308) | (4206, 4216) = 0.199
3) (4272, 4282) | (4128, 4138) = 0.230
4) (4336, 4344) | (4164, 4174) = 0.258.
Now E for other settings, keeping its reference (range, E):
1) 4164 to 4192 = 1.5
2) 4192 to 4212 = 1.8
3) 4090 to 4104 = 0.0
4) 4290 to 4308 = -0.3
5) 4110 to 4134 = 1.8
